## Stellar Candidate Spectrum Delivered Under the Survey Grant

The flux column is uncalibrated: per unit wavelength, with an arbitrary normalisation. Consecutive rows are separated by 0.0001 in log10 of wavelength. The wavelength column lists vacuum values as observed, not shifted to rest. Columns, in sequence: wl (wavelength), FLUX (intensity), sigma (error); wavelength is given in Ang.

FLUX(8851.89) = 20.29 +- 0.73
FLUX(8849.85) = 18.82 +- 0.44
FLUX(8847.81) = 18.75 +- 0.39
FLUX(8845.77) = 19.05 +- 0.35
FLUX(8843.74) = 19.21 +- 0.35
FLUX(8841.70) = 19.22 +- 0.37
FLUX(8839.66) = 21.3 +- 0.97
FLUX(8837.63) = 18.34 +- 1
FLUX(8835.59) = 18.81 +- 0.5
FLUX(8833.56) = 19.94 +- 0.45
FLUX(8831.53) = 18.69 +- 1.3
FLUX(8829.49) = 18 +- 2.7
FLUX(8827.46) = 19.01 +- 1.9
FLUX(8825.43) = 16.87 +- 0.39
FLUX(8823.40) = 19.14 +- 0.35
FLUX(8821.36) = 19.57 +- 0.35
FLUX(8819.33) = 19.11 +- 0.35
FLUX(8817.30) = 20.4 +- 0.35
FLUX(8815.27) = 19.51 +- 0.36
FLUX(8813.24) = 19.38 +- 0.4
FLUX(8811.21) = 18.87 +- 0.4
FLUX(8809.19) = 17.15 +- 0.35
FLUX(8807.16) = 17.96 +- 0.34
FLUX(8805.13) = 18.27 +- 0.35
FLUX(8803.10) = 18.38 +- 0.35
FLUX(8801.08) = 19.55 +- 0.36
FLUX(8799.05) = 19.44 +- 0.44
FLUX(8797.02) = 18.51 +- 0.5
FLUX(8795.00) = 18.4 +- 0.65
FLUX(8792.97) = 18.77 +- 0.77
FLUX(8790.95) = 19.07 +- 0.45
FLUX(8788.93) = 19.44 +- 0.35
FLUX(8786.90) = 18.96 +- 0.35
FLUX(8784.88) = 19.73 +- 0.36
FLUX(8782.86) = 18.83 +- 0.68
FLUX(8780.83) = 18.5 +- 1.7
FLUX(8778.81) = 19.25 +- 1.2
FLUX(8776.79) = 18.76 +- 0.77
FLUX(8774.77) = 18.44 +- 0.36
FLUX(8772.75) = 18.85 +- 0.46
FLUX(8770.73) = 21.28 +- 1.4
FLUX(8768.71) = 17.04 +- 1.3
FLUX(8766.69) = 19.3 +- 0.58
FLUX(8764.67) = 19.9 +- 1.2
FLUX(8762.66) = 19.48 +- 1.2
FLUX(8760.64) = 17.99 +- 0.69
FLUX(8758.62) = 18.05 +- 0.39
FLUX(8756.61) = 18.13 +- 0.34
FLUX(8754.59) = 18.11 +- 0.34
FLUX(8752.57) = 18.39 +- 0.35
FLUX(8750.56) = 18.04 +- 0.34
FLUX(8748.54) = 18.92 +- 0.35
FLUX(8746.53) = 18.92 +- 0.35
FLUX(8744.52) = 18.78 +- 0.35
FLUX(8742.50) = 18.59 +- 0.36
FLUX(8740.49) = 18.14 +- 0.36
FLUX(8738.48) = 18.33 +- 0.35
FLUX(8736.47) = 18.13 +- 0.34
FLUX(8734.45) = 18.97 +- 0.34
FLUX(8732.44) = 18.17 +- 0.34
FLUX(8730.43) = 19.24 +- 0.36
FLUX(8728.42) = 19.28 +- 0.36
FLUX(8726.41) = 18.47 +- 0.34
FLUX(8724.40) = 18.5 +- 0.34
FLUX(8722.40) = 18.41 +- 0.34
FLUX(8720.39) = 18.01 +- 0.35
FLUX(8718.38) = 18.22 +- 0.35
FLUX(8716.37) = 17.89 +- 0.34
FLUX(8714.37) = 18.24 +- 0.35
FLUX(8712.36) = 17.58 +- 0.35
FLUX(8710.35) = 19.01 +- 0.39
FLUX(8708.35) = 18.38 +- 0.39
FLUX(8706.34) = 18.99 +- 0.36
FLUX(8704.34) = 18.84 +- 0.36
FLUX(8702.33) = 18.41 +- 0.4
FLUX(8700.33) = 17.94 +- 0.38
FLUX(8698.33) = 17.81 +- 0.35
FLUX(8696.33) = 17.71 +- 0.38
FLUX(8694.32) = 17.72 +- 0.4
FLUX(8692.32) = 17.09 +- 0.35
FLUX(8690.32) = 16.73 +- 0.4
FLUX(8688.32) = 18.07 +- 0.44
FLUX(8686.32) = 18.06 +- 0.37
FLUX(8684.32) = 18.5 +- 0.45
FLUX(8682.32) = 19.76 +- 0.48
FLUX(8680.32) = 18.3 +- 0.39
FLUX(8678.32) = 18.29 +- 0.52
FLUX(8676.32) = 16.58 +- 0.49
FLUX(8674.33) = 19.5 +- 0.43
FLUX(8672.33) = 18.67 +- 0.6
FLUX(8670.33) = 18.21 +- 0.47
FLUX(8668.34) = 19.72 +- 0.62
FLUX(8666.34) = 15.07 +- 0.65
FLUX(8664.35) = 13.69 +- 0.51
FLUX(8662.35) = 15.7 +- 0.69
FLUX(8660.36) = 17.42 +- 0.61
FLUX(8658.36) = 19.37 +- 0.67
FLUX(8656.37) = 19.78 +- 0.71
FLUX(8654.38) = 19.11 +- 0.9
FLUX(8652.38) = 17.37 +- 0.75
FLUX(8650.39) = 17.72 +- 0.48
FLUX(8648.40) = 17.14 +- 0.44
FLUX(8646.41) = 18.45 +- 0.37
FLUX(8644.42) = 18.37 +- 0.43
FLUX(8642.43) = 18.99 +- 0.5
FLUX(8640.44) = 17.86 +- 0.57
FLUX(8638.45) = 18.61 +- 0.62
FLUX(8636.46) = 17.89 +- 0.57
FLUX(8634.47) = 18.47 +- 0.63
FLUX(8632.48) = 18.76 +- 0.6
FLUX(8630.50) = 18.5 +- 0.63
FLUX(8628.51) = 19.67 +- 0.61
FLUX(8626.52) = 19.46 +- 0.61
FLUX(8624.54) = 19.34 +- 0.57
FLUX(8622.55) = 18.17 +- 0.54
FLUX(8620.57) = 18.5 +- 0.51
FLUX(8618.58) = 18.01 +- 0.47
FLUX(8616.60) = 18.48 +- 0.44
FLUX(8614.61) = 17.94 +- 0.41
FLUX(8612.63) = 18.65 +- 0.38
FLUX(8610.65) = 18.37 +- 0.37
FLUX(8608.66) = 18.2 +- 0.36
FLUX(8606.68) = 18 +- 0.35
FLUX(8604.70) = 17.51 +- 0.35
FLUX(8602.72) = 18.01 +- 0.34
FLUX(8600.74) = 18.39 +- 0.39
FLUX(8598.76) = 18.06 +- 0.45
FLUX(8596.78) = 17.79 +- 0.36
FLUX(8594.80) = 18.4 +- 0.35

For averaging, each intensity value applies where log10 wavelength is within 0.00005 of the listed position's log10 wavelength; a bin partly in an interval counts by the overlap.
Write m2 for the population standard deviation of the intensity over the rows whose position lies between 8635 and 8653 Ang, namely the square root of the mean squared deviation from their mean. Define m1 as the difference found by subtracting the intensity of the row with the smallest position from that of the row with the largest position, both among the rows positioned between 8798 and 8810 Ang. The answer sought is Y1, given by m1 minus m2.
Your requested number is -2.9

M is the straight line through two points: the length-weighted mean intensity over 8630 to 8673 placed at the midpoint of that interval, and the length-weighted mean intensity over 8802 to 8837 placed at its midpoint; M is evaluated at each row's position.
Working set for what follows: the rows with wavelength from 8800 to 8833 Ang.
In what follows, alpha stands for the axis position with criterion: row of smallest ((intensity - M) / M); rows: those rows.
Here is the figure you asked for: 8825.43 Ang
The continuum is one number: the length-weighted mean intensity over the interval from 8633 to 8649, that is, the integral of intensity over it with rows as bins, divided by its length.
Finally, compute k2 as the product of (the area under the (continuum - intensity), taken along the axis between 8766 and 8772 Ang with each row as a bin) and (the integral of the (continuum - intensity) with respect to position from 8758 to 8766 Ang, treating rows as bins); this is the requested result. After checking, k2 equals 29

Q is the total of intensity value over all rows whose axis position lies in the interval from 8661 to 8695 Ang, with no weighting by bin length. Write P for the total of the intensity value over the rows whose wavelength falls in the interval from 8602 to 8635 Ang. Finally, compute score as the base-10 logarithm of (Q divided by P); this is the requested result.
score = -0.020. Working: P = 314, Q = 300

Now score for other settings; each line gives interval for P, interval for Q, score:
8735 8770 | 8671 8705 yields -0.009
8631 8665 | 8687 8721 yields 0.003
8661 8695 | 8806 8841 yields 0.031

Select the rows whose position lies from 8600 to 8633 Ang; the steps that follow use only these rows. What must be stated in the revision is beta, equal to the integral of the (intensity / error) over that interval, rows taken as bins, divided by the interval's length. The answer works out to 41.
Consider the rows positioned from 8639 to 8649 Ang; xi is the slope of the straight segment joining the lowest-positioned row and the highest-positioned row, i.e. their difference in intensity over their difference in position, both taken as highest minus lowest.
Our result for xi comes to -0.09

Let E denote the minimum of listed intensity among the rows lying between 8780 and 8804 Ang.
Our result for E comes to 18.38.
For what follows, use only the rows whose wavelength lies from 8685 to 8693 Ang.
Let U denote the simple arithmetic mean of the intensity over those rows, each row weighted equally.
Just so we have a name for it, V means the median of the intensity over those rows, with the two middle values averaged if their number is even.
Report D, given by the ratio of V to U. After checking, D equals 1.01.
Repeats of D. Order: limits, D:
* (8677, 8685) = 0.98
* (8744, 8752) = 1.01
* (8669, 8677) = 1.01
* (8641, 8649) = 1.01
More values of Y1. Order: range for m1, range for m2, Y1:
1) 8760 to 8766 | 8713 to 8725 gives 1.7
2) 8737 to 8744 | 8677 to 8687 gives -0.3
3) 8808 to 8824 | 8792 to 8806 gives 1.5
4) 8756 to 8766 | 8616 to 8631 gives 1.2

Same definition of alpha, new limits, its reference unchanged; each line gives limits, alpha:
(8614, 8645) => 8640.44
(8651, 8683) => 8664.35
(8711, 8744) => 8712.36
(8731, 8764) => 8760.64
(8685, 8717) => 8690.32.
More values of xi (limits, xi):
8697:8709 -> 0.06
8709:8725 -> -0.04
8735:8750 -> 0.07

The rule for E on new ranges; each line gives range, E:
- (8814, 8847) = 16.87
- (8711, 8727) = 17.58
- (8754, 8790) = 17.04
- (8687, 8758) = 16.73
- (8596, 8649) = 17.14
